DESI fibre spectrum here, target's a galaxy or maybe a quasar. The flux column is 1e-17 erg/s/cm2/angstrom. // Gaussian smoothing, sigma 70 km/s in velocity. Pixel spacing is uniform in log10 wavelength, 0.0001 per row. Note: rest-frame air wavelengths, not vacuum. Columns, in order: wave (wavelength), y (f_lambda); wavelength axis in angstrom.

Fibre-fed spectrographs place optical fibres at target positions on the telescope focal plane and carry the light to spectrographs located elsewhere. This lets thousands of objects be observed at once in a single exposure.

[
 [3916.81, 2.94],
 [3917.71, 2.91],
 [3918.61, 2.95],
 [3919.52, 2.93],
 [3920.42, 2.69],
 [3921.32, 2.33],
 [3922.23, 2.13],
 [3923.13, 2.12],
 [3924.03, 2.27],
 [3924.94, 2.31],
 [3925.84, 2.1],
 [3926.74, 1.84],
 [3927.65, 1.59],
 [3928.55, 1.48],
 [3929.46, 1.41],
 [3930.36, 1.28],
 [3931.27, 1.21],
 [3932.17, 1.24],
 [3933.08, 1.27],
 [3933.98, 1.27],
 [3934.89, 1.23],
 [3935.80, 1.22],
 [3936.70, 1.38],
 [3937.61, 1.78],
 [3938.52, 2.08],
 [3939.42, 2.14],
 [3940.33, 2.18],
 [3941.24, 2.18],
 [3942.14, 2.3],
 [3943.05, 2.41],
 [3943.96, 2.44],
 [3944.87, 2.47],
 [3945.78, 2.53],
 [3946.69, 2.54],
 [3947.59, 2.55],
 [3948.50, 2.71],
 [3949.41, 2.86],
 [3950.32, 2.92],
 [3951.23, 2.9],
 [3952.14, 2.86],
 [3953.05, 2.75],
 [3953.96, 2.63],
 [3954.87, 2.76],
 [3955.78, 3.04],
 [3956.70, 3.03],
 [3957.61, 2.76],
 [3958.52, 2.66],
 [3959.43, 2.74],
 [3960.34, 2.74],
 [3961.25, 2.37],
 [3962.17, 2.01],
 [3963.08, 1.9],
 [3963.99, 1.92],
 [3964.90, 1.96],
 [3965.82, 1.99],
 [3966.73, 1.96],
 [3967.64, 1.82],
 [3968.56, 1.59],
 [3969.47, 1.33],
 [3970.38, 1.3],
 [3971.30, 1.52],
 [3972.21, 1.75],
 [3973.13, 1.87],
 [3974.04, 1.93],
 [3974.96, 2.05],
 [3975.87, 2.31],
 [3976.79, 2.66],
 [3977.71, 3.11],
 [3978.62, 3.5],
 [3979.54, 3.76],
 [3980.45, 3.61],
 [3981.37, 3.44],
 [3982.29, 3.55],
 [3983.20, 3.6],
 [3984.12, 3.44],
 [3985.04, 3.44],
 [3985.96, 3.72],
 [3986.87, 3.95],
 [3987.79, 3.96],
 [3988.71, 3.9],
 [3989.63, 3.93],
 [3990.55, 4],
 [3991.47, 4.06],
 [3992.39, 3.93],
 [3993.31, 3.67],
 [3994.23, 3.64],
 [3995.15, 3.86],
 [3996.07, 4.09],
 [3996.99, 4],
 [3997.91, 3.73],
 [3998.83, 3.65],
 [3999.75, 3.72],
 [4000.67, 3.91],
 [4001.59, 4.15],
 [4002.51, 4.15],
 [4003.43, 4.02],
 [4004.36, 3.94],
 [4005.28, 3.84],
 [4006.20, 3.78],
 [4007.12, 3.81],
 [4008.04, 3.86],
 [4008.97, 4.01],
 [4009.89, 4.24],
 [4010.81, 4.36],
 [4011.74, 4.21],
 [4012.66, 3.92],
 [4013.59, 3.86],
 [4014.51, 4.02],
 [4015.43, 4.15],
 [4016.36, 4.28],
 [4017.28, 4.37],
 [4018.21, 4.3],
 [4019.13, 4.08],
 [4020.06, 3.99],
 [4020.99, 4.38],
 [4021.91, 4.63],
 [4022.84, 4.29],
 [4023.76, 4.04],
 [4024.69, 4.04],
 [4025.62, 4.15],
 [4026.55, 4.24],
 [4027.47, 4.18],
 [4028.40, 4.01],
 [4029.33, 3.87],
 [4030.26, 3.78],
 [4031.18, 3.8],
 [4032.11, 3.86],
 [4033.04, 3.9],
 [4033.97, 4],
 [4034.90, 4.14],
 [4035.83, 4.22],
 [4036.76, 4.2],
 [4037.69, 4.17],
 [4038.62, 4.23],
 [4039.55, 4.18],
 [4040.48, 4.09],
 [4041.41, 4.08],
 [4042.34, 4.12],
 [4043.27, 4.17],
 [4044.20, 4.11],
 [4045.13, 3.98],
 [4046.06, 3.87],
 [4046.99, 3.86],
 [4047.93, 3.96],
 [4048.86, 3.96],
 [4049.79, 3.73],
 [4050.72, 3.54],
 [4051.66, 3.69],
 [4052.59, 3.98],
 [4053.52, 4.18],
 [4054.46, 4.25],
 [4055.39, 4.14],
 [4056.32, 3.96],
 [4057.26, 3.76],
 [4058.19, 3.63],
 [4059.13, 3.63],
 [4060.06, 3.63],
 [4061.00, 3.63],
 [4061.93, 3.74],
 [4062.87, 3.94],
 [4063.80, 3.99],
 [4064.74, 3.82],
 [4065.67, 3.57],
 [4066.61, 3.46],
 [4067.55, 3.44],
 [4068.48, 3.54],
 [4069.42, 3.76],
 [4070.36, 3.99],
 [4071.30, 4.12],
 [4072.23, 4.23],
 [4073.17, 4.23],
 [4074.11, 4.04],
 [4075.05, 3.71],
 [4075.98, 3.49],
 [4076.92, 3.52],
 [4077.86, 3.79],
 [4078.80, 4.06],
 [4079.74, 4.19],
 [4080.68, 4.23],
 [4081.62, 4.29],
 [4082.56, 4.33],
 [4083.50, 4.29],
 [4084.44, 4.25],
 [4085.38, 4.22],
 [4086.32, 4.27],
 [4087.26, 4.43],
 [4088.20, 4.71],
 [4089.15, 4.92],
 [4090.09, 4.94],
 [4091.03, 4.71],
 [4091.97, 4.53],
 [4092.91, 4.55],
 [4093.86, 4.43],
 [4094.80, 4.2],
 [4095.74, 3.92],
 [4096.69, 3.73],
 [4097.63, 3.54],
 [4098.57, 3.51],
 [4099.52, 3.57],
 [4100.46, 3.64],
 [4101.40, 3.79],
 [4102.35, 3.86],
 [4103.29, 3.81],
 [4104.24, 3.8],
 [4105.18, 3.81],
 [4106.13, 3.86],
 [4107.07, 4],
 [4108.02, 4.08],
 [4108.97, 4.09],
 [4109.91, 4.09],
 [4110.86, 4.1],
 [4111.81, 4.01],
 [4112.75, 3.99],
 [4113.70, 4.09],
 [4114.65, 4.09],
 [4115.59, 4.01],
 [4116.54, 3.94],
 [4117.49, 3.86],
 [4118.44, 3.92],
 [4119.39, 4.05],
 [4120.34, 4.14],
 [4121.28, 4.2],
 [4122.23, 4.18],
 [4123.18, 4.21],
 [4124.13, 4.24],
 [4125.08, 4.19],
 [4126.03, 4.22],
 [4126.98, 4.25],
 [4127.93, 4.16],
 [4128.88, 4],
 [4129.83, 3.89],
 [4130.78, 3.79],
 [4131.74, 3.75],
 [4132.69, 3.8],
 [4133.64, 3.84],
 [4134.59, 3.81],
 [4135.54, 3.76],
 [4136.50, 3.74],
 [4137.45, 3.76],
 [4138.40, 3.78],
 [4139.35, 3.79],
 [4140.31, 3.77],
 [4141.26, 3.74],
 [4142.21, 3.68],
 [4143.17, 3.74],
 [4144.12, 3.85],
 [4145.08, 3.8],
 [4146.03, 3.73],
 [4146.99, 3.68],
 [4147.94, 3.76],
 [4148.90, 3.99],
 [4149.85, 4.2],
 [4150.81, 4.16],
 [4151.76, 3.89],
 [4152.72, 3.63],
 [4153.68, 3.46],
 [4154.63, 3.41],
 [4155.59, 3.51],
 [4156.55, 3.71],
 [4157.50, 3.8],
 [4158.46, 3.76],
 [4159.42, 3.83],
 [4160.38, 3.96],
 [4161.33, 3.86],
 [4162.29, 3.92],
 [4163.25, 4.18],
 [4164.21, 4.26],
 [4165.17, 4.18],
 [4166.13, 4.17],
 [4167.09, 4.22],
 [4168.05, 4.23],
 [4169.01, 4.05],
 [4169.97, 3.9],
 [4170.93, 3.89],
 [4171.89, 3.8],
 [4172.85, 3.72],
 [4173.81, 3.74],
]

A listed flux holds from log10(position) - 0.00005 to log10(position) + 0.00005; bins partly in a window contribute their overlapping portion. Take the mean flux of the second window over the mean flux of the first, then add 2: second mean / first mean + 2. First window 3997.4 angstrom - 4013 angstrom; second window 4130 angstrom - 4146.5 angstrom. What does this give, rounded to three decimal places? 2.953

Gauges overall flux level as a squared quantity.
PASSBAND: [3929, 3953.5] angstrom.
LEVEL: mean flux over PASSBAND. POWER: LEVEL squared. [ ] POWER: 4.3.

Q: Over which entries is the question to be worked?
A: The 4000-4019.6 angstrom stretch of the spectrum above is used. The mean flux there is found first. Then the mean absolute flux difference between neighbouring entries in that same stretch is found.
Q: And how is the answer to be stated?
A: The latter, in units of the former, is 0.031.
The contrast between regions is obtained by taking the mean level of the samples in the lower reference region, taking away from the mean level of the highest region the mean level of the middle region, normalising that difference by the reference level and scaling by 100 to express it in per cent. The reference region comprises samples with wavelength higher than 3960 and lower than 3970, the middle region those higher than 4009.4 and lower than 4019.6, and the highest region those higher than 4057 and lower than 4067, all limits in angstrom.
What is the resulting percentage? -23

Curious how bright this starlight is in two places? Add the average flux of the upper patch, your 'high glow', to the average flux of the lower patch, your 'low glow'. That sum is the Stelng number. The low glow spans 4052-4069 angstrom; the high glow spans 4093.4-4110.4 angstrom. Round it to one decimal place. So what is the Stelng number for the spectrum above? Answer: 7.7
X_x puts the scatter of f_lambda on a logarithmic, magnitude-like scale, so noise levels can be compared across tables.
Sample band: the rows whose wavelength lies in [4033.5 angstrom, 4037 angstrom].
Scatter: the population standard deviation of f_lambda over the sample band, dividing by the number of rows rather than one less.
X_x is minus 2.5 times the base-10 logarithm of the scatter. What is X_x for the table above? 2.7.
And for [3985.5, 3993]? 2.6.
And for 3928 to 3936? 2.6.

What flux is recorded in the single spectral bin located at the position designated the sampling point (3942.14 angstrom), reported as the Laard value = 2.3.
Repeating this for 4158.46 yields 3.76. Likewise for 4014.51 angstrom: 4.02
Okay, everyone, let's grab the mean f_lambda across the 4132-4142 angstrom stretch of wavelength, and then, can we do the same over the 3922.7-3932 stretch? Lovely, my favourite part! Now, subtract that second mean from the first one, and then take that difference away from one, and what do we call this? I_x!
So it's -1.0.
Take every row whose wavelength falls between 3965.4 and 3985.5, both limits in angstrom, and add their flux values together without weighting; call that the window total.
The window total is 56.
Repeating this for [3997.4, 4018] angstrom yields 88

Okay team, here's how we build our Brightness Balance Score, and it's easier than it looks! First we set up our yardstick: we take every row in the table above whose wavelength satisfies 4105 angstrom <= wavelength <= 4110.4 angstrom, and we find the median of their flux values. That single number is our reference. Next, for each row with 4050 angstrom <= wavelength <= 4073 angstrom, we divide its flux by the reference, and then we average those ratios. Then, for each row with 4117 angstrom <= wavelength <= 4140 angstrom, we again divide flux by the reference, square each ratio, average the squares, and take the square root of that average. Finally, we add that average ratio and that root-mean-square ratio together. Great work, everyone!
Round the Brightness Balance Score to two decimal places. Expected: 1.93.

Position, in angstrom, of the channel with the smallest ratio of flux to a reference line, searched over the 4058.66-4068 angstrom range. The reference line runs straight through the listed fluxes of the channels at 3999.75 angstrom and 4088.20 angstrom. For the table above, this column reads 4067.55 angstrom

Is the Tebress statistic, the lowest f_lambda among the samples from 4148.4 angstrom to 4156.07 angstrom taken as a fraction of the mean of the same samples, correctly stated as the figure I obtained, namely 0.902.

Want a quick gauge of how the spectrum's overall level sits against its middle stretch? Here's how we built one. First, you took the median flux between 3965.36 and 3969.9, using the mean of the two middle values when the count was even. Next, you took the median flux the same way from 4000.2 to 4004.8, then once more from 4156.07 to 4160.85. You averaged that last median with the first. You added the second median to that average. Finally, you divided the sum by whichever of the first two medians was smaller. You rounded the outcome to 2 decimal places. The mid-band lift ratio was 3.75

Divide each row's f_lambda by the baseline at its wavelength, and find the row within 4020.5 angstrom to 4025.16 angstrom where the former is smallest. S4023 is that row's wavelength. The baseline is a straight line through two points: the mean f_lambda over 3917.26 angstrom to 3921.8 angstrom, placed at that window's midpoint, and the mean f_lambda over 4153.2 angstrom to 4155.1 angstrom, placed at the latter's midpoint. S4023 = 4024.69 angstrom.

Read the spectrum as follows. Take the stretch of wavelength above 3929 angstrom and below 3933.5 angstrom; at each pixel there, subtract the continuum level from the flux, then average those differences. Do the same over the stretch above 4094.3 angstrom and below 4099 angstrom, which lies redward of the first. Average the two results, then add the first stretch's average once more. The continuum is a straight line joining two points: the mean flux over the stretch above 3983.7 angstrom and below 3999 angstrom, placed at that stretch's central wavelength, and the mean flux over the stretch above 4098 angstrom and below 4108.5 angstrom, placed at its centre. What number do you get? -4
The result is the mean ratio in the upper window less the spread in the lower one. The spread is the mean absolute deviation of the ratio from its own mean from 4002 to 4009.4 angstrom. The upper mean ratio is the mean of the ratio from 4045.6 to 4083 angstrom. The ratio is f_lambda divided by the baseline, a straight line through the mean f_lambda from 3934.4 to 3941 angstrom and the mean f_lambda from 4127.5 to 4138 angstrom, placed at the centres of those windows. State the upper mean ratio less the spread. 1.20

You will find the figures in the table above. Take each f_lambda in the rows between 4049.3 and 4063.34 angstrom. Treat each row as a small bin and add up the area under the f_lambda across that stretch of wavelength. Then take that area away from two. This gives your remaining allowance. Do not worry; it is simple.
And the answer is -52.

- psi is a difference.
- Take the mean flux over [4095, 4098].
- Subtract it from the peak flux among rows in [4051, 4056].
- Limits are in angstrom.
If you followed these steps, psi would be 0.5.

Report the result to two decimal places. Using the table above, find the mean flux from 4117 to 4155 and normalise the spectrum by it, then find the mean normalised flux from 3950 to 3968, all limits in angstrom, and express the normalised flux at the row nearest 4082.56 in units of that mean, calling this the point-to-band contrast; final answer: 1.74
